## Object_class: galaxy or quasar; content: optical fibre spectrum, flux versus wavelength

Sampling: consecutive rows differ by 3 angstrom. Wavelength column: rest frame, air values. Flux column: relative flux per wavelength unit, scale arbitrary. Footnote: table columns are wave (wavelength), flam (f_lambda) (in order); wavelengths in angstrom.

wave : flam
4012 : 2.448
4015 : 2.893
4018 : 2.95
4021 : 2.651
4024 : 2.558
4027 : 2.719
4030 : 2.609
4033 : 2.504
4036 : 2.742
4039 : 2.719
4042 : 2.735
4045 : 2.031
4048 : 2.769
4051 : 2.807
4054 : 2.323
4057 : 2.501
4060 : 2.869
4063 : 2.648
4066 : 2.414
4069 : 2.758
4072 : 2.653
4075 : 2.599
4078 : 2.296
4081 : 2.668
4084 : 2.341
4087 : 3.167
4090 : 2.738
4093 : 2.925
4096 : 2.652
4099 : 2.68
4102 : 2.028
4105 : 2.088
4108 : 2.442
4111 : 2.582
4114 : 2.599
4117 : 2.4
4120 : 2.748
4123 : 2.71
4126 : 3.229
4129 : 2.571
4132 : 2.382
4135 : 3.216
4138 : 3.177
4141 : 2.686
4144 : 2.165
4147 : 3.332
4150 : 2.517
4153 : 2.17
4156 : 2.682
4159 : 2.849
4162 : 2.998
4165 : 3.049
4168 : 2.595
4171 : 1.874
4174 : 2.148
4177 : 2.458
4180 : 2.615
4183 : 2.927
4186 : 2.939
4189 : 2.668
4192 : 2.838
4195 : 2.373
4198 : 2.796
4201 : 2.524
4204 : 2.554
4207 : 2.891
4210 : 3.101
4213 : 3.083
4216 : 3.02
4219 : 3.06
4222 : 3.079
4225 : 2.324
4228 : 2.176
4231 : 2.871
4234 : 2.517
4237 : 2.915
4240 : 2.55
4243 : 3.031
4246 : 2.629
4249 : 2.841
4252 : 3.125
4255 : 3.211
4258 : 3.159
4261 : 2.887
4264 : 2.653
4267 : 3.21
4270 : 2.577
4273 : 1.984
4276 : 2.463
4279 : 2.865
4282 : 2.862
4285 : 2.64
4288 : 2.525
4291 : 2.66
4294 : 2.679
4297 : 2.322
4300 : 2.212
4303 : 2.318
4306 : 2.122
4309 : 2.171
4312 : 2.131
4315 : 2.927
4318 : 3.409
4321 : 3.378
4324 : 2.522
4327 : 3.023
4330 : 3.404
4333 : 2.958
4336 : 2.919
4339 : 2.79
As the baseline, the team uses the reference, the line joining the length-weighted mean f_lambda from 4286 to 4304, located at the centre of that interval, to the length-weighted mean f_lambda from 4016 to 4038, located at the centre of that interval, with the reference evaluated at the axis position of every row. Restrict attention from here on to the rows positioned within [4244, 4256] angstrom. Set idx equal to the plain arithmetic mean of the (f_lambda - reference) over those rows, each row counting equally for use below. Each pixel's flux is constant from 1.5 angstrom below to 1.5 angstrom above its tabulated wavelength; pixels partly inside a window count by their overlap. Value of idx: 0.45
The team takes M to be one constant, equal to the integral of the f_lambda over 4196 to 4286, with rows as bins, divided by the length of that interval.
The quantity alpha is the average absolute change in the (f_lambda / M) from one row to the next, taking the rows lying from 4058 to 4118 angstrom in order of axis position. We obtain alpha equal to 0.097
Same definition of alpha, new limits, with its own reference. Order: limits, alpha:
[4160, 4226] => 0.092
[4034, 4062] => 0.114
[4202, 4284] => 0.112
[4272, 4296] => 0.071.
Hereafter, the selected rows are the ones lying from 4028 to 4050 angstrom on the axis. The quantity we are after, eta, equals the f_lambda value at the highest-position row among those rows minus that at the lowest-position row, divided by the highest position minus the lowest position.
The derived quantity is 0.01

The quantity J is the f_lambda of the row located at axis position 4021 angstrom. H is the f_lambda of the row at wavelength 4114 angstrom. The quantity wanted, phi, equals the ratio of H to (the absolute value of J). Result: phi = 0.98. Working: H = 2.599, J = 2.651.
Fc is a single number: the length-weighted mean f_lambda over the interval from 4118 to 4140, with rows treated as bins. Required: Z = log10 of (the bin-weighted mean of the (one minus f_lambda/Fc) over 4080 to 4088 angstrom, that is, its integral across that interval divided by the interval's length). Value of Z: -1.29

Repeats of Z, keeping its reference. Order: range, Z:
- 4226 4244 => -1.17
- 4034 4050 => -1.07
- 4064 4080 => -0.98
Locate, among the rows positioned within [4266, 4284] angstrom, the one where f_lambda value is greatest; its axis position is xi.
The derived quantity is 4267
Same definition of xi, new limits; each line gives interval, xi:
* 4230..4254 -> 4252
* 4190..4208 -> 4207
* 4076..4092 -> 4087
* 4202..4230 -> 4210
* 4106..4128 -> 4126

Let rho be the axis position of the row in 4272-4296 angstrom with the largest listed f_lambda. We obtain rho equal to 4279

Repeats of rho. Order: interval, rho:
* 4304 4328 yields 4318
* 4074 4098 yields 4087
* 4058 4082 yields 4060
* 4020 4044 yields 4036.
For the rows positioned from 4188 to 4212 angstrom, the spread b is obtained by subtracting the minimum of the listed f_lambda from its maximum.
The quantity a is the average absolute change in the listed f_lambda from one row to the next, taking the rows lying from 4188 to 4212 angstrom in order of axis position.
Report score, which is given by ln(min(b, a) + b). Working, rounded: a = 0.27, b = 0.7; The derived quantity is 0.0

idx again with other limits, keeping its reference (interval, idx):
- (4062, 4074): -0.03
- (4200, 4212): 0.23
